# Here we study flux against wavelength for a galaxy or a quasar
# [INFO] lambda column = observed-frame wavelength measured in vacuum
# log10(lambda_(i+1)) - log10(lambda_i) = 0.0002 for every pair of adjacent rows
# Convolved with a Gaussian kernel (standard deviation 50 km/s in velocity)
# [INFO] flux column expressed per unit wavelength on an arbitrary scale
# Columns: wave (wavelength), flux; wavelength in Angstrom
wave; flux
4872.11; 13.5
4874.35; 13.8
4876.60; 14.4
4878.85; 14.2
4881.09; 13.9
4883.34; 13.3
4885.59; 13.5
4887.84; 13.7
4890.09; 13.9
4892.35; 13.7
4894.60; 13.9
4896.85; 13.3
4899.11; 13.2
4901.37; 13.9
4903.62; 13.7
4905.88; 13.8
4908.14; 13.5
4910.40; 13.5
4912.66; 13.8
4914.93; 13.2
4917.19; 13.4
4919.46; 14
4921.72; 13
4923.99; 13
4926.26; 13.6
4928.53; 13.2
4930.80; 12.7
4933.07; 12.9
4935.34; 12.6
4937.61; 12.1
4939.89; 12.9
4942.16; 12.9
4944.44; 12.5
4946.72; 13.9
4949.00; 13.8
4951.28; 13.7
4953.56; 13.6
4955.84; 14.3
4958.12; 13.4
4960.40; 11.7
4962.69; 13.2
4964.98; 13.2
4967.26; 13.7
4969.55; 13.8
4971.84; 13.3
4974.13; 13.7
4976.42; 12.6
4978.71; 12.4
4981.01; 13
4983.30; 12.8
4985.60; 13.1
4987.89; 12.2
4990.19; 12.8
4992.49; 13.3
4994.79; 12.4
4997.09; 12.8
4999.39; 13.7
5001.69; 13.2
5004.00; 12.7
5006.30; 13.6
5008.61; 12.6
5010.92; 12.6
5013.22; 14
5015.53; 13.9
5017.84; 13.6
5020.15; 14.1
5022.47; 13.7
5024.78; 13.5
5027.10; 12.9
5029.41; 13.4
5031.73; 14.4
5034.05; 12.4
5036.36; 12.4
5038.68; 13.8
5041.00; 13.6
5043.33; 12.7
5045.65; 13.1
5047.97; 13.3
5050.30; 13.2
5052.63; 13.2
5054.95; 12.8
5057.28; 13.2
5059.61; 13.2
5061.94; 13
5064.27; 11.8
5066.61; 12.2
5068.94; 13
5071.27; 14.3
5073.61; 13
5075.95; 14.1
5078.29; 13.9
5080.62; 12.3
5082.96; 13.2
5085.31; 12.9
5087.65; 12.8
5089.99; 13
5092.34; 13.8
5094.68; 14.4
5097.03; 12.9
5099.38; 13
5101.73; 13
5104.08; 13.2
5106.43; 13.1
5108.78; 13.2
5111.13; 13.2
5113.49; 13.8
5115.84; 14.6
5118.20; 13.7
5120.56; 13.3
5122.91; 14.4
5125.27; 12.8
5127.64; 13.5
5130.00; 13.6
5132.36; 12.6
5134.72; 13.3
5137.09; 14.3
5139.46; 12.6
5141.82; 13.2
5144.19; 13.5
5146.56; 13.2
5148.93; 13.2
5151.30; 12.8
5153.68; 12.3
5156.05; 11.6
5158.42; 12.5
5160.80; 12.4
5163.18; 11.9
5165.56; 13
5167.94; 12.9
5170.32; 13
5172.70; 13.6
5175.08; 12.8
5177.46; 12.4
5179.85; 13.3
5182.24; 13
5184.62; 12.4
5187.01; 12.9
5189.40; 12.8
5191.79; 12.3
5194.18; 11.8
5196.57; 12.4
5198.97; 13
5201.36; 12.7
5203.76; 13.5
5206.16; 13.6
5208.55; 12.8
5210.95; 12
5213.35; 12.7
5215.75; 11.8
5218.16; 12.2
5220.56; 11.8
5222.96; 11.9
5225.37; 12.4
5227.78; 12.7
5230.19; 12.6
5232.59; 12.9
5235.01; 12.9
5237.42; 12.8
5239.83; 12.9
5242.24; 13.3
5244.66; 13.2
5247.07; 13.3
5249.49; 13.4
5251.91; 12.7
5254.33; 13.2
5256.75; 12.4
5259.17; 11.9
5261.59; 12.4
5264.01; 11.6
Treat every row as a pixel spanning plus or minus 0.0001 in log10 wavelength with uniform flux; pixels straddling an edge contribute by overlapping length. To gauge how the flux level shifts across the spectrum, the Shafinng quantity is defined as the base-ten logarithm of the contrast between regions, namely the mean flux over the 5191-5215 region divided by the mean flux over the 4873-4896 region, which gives -0.038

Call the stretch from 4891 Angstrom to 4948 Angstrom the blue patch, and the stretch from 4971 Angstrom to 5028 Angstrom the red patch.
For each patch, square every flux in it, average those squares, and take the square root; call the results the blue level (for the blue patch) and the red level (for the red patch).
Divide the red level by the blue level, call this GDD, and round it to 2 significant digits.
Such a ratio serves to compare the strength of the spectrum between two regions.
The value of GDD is 0.99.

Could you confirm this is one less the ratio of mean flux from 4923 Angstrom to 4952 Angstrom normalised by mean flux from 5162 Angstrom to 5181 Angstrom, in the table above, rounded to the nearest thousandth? -0.015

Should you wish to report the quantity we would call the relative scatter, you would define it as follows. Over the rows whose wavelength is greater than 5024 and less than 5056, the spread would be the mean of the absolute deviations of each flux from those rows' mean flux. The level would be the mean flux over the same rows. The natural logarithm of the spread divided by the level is -3.48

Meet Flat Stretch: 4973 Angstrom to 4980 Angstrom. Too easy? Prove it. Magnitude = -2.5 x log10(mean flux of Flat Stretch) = -2.78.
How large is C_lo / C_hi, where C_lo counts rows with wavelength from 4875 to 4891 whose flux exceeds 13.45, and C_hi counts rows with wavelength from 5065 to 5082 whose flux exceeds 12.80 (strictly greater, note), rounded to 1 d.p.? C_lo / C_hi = 1.2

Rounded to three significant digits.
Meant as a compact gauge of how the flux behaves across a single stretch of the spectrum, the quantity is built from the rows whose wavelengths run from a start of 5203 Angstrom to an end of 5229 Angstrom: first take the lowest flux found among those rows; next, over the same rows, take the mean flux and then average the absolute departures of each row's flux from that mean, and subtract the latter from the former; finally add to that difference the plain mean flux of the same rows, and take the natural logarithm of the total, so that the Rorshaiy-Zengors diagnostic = 3.17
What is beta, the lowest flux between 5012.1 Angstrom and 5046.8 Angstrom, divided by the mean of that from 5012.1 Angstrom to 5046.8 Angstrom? 0.923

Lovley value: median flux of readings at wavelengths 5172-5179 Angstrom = 12.8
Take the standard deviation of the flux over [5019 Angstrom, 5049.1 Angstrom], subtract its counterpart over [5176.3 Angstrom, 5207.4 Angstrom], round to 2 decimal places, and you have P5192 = 0.10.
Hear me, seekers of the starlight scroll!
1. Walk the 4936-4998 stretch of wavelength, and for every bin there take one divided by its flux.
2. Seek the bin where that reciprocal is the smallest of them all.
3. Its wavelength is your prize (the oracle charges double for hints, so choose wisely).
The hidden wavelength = 4955.84 Angstrom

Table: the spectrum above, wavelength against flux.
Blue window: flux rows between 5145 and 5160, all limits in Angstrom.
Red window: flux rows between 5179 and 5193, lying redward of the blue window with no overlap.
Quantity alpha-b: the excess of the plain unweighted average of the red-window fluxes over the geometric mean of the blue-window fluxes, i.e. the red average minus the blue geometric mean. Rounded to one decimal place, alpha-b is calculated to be 0.2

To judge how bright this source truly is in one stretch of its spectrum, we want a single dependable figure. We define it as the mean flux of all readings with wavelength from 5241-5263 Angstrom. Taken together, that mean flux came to 12.9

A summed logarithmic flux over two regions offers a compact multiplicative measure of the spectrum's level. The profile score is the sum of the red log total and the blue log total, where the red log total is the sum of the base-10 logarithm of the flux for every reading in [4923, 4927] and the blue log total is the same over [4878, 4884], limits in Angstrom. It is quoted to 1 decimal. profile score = 5.7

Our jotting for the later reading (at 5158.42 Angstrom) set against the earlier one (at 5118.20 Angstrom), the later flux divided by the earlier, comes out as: 0.91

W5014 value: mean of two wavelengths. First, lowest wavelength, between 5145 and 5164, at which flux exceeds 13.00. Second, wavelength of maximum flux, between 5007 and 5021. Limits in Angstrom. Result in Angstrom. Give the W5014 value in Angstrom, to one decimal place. 5083.4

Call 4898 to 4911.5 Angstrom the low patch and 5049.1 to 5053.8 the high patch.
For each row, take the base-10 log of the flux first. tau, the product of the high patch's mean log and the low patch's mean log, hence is 1.27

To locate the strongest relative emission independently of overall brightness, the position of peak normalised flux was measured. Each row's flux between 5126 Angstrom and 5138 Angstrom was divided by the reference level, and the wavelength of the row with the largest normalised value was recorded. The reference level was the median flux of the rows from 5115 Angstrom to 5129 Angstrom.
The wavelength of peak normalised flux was 5137.09 Angstrom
